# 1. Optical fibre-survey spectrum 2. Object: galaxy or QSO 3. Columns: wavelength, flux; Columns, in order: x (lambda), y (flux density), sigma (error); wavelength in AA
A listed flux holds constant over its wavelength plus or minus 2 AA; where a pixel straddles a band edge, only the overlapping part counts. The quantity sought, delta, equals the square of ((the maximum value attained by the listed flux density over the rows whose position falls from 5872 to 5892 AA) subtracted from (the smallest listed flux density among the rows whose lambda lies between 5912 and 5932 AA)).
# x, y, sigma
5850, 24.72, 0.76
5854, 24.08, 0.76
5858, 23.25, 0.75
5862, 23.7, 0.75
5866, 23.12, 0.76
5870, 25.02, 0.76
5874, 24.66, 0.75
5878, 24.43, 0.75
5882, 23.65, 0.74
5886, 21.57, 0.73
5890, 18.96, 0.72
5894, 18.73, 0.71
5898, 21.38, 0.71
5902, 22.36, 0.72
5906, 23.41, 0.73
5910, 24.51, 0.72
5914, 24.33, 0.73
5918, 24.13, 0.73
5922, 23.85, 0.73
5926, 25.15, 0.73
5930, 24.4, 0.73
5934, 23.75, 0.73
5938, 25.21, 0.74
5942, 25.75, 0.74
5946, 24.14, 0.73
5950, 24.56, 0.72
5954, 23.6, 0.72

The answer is 1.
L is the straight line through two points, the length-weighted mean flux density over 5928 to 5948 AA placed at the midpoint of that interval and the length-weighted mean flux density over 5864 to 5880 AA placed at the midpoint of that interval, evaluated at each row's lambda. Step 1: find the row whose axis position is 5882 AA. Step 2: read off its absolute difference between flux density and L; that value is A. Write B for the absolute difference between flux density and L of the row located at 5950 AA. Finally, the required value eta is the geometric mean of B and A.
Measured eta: 0.33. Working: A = 0.7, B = 0.15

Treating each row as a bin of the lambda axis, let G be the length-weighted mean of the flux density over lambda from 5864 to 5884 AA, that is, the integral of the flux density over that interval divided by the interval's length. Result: 24.2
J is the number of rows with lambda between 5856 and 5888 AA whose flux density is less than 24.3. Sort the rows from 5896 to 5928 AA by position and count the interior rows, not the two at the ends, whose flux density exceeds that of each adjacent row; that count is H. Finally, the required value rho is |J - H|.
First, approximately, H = 1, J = 5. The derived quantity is 4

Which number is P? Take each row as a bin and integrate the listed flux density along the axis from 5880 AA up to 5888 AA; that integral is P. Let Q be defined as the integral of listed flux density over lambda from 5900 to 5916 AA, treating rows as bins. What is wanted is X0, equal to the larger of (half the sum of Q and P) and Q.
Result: 378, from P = 181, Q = 378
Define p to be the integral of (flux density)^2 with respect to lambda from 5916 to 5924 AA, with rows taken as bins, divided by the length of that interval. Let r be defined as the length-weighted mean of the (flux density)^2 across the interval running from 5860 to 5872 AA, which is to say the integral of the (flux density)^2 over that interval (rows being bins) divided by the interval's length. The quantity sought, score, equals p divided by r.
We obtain 1.00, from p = 576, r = 574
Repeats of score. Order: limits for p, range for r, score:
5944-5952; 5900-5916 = 1.06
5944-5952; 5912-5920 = 1.01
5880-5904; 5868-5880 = 0.74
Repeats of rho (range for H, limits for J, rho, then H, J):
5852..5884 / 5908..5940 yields 1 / 2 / 3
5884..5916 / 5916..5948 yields 3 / 1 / 4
